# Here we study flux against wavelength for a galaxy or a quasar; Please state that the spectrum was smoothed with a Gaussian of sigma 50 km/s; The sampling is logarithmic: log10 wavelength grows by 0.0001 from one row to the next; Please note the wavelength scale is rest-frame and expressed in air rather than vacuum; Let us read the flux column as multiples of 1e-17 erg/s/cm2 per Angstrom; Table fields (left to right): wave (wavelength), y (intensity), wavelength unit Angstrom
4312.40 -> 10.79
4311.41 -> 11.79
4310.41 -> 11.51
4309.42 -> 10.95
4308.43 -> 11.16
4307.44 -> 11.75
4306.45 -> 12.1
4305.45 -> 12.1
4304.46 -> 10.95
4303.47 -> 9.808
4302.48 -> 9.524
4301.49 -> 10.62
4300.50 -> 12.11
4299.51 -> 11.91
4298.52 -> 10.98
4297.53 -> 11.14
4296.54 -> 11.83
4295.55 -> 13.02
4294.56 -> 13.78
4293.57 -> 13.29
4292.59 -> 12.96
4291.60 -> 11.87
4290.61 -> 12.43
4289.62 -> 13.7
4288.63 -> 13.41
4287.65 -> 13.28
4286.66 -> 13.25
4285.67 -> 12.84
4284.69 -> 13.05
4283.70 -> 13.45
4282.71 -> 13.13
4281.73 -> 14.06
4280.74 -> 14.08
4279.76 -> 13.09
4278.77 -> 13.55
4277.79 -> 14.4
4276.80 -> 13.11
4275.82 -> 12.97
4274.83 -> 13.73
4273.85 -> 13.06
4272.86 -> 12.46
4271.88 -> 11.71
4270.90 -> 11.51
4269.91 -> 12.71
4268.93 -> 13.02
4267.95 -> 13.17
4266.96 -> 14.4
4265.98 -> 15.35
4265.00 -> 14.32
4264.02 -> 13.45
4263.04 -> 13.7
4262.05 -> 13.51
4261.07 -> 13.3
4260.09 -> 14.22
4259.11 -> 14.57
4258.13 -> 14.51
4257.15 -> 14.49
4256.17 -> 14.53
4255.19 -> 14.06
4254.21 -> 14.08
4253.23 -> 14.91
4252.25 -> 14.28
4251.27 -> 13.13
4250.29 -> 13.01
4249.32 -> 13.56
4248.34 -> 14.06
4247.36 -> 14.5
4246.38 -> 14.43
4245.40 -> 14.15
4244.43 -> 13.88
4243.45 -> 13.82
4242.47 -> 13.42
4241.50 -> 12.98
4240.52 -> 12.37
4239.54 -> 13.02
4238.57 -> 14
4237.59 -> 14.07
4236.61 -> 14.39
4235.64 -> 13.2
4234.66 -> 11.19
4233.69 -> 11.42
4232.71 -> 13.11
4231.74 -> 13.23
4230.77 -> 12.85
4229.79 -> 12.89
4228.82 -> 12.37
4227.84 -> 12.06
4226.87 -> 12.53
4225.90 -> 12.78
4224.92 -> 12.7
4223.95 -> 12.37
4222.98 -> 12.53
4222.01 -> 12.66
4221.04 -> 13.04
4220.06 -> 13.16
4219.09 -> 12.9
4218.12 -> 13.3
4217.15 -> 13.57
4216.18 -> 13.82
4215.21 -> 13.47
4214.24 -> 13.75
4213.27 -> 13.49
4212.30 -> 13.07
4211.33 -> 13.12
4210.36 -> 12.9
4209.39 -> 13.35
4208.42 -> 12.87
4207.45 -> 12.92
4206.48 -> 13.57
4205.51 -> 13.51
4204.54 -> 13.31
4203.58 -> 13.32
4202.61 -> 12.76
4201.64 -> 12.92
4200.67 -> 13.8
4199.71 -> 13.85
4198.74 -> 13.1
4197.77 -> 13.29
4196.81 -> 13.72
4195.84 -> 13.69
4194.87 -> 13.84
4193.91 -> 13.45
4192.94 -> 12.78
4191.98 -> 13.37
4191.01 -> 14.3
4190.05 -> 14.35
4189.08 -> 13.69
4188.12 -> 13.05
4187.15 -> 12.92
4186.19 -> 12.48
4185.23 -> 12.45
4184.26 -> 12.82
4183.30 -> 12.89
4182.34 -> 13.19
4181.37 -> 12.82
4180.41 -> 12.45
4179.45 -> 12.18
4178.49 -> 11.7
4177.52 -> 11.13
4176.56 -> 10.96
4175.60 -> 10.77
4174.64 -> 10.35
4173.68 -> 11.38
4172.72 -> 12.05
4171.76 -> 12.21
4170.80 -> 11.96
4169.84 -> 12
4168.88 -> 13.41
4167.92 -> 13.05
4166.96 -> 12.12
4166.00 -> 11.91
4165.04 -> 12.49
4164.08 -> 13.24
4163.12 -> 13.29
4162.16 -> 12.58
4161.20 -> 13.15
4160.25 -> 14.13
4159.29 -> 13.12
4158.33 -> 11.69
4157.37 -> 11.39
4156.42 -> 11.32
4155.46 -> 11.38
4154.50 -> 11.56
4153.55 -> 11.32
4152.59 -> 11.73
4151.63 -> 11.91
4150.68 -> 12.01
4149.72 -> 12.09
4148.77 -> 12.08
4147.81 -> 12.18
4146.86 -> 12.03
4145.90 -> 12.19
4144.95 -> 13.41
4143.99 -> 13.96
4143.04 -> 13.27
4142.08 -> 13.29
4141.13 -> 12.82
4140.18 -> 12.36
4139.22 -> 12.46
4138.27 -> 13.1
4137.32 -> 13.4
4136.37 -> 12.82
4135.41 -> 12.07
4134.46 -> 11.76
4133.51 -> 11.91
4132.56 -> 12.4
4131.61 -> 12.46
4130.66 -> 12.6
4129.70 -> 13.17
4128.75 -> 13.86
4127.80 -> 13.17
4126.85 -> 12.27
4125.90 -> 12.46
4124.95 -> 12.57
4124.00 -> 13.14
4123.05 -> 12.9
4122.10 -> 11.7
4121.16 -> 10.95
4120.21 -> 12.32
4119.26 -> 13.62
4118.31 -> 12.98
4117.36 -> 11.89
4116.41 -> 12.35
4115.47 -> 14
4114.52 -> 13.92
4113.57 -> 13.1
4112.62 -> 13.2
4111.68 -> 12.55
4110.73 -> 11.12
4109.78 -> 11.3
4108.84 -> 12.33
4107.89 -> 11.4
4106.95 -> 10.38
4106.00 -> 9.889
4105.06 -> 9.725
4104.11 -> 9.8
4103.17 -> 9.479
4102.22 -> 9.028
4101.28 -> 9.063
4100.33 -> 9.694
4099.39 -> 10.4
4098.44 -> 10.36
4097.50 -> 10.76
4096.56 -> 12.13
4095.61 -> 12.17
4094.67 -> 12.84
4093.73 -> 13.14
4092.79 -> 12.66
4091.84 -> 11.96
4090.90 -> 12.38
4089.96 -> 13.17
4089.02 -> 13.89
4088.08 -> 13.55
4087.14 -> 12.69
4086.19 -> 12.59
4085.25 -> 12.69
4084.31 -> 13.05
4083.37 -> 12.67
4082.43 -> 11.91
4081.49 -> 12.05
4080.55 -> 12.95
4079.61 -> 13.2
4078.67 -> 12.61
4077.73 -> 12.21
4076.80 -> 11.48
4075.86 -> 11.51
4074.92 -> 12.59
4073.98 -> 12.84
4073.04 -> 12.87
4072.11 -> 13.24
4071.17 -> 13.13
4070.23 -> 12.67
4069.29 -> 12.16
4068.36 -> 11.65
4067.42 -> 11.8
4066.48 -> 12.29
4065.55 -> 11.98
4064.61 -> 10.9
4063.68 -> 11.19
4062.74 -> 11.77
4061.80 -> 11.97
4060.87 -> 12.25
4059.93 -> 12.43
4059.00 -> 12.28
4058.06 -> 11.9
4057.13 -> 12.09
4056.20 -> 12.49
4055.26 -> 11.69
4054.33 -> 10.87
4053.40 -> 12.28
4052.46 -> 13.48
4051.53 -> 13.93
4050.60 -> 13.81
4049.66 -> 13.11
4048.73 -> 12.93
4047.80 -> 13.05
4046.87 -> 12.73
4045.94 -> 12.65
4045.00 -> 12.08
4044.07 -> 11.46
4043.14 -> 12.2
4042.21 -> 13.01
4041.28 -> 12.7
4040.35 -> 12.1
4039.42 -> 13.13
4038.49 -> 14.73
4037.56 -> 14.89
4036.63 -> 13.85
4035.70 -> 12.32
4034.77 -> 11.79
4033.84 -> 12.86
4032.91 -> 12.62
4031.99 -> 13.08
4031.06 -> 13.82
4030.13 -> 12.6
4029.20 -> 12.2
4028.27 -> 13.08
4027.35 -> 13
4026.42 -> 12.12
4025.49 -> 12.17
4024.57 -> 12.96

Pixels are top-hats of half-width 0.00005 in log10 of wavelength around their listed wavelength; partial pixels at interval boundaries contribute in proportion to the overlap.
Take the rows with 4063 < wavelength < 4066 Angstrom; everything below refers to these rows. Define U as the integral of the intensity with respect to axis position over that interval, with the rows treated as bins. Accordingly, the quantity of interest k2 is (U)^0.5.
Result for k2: 5.8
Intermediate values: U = 34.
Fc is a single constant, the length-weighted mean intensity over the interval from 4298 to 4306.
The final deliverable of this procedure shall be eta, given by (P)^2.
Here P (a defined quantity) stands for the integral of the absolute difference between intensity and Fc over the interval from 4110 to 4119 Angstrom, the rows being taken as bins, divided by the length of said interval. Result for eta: 3.1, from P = 1.8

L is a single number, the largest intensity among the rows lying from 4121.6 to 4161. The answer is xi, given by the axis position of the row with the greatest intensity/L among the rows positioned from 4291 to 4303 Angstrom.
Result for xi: 4294.56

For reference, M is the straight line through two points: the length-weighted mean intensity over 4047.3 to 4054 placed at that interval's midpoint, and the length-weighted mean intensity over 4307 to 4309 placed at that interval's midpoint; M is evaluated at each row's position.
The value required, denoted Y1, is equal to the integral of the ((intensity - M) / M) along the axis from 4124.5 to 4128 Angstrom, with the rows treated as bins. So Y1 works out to 0.0 Angstrom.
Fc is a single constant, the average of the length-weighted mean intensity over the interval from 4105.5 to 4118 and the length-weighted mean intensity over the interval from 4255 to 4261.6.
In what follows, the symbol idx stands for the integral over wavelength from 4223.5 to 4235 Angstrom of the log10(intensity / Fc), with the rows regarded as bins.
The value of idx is -0.3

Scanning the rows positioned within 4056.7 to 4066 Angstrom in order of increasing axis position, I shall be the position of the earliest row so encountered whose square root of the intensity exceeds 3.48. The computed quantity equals 4059.00 Angstrom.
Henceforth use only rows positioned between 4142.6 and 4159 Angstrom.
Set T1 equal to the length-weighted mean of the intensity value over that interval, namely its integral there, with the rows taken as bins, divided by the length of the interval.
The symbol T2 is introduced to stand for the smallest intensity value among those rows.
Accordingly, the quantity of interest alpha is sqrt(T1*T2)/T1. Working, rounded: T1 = 12.1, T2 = 11.32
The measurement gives 0.967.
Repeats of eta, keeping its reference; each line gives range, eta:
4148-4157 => 0.5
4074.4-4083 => 1.7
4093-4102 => 1.6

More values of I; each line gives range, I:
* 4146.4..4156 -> 4147.81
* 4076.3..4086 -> 4077.73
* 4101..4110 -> 4108.84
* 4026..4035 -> 4026.42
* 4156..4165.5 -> 4159.29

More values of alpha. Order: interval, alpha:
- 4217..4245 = 0.929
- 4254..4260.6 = 0.989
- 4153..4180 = 0.926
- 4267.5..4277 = 0.951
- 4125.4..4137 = 0.967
